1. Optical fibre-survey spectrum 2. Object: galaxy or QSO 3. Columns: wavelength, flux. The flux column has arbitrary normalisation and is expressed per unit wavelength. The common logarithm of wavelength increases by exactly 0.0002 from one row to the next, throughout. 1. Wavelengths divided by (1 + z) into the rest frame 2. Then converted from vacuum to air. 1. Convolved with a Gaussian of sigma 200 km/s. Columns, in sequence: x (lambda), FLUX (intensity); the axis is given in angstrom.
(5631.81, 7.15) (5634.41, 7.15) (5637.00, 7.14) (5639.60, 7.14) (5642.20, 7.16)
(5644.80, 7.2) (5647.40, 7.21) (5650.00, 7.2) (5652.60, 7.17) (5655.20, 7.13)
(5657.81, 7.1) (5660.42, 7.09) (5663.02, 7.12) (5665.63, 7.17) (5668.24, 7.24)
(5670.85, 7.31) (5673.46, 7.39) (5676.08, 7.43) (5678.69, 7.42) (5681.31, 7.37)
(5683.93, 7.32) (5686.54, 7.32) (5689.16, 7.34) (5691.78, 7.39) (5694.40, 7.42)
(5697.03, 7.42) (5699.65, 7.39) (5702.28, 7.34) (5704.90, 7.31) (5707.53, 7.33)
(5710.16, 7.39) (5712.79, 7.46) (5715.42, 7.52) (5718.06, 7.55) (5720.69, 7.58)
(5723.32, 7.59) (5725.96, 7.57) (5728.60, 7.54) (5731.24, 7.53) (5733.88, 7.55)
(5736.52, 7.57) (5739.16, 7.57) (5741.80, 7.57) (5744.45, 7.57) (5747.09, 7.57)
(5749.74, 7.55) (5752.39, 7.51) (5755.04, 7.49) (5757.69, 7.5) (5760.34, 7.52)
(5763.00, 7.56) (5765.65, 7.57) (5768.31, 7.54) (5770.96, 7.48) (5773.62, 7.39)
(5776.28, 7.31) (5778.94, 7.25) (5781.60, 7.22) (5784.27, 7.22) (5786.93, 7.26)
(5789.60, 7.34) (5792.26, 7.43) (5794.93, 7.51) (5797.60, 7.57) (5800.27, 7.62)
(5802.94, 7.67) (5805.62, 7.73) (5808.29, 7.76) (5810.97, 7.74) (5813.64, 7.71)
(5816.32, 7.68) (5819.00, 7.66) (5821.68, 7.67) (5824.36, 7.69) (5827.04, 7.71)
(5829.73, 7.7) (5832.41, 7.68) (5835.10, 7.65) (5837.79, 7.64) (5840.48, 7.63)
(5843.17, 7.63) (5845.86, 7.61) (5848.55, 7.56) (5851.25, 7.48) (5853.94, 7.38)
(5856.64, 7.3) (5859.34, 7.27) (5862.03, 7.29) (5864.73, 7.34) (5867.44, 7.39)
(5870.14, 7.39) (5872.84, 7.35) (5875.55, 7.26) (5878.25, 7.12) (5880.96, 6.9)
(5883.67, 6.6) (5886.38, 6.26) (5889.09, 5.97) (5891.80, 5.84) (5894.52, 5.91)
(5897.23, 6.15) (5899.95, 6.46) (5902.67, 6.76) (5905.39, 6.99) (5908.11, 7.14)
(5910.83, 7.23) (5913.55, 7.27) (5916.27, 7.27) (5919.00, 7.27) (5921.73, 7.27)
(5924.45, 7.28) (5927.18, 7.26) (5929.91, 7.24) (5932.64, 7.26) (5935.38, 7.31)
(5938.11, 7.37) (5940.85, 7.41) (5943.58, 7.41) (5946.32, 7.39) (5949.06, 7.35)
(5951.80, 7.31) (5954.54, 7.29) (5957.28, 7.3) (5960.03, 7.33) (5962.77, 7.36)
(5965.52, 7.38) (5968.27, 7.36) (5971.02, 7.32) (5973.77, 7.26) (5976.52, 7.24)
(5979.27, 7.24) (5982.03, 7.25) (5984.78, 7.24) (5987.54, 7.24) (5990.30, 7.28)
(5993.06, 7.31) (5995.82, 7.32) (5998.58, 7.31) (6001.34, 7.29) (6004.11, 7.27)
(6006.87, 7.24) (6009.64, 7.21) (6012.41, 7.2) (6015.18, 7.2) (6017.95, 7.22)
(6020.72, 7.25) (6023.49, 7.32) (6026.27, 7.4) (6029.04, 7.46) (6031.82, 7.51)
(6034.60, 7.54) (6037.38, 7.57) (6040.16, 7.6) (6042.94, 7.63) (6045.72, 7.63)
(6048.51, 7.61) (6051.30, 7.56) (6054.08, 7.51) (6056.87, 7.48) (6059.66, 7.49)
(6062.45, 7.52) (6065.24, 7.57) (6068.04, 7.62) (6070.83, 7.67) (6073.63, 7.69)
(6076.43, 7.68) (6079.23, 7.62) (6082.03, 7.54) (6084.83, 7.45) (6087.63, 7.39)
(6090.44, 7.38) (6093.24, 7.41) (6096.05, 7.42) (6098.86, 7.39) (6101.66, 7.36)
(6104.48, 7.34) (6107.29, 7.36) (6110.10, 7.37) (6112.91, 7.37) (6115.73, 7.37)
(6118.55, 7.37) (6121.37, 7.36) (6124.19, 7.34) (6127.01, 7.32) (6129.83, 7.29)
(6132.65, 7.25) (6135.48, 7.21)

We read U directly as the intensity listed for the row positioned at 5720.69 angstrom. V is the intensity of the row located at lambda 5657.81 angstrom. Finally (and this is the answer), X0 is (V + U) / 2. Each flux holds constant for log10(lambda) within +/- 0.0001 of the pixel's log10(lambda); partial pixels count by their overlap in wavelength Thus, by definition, 7.34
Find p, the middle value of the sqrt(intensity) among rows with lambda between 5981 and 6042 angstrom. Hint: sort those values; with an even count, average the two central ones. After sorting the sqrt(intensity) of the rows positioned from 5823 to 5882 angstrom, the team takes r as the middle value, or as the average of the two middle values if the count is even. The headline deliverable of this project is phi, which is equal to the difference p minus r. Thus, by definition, -0.028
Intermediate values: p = 2.70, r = 2.727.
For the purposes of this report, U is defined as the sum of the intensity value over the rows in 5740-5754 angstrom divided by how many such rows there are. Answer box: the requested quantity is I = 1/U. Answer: 0.132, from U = 7.55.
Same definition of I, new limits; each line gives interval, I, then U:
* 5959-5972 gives 0.136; 7.35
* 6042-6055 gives 0.132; 7.59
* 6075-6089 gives 0.133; 7.54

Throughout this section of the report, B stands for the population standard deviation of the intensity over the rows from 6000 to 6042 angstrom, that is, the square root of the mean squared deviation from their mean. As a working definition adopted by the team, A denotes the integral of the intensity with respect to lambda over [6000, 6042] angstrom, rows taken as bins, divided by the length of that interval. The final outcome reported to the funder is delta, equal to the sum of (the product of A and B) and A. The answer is 8.4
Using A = 7.36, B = 0.142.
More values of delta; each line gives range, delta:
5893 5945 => 10.0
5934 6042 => 8.1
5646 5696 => 8.1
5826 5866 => 8.7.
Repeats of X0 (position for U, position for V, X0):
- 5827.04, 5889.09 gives 6.84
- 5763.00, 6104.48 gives 7.45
